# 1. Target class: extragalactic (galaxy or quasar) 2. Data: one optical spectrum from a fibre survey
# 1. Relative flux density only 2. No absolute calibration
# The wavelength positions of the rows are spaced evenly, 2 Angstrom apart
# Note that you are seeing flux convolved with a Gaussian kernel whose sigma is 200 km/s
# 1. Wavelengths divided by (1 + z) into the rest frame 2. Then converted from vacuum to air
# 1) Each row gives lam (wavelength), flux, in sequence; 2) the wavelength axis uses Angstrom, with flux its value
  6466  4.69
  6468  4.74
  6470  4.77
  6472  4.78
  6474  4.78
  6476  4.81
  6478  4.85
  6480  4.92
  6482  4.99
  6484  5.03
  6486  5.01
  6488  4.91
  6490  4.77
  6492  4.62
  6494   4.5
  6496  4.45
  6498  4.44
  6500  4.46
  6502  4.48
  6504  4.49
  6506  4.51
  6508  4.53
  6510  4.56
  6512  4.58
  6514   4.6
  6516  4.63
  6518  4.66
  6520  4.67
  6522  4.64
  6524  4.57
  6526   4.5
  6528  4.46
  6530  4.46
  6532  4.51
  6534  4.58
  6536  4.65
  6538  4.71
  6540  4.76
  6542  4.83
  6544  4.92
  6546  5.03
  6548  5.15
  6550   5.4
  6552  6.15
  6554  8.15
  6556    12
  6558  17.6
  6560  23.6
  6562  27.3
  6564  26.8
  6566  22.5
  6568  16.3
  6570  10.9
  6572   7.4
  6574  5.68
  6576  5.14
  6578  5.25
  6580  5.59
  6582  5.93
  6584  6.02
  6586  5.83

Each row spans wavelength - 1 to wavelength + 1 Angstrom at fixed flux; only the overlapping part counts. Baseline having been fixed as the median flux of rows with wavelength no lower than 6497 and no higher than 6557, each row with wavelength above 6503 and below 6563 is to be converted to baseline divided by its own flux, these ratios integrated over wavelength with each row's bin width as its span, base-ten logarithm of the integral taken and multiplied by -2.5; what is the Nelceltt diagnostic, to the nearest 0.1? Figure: -4.3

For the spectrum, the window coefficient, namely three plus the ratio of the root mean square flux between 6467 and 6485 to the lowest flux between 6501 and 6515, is 4.08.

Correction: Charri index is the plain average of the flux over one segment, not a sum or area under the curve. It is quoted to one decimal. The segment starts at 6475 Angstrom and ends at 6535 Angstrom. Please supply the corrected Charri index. 4.6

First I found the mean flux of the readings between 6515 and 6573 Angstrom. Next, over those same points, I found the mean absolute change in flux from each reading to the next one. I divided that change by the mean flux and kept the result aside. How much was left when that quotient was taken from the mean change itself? 1.4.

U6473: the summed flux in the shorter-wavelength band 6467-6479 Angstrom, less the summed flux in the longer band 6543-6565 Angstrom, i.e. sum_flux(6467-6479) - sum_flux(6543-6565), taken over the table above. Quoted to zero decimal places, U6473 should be -113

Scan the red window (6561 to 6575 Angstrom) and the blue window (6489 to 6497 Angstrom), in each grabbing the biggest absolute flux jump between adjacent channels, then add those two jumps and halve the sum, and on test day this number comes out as 3.2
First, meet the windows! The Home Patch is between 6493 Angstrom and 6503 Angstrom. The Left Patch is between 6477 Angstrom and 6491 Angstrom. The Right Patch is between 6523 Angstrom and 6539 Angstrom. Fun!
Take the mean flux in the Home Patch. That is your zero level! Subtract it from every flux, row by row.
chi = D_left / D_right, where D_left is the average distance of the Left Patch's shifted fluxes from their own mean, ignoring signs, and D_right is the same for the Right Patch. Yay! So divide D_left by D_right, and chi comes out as 1.0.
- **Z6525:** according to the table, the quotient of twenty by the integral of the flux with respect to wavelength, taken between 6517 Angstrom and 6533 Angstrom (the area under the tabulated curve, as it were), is 0.274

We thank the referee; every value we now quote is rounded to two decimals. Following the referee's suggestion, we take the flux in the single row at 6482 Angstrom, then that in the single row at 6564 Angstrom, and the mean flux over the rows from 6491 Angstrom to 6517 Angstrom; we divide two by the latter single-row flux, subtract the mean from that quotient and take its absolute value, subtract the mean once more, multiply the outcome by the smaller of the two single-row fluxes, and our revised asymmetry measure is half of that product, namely -0.19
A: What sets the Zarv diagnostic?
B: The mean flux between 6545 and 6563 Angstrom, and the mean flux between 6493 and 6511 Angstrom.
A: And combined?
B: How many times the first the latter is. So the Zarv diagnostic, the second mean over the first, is 0.37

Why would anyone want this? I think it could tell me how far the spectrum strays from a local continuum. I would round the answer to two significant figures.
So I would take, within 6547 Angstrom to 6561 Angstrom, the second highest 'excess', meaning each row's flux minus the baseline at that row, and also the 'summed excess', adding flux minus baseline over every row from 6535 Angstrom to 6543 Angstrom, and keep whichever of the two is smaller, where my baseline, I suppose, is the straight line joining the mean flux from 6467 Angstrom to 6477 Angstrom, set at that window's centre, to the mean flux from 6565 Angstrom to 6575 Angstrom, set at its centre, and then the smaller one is -21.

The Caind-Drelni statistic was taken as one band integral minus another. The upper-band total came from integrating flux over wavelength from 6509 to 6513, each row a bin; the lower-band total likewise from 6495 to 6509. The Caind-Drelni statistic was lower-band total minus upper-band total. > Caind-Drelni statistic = 44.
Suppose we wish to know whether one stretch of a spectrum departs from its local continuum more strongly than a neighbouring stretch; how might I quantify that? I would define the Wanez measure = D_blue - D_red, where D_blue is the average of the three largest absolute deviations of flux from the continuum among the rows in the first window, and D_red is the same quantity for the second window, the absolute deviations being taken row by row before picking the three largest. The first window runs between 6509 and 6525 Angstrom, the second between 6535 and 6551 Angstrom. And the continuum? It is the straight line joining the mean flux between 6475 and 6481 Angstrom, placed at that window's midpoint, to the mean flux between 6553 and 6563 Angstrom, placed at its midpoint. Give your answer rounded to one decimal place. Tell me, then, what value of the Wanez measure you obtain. -3.6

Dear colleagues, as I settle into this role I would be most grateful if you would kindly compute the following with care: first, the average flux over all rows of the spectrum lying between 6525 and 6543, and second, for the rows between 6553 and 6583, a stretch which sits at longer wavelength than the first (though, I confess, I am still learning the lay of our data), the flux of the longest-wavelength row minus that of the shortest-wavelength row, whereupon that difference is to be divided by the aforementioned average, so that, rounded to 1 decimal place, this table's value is -0.5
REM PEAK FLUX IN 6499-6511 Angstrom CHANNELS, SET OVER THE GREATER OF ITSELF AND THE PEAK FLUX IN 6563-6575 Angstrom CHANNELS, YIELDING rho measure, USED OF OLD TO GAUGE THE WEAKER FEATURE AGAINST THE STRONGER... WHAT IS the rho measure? 0.17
